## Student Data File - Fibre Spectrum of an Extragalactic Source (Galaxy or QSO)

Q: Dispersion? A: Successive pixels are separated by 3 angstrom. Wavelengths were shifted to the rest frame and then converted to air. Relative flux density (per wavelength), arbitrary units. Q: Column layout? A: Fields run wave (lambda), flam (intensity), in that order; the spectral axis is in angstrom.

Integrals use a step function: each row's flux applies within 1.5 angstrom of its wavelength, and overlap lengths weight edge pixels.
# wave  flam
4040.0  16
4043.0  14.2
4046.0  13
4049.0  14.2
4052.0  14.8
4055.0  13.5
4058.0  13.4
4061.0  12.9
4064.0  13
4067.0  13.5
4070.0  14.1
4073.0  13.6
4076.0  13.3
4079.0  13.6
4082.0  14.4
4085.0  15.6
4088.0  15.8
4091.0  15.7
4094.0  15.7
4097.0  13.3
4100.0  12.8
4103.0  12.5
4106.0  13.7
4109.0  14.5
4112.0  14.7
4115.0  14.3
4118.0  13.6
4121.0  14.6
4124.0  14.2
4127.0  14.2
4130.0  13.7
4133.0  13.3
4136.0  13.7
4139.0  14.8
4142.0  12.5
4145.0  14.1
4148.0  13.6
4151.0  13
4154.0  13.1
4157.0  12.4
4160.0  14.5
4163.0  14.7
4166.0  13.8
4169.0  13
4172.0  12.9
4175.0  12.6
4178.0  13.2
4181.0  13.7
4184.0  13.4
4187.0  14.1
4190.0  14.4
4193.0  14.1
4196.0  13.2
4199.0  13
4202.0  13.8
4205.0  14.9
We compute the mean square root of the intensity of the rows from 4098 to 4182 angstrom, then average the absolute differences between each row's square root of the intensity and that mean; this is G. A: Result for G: 0.084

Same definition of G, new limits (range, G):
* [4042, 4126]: 0.100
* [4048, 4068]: 0.068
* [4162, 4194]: 0.075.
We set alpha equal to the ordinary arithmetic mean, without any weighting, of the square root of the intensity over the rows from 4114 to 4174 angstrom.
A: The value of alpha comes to 3.70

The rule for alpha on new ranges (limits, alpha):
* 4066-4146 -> 3.75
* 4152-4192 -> 3.68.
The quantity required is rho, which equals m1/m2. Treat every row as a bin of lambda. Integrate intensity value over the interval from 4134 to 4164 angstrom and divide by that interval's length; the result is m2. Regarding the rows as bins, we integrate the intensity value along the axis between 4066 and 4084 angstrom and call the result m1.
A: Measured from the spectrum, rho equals 18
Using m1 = 249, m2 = 13.62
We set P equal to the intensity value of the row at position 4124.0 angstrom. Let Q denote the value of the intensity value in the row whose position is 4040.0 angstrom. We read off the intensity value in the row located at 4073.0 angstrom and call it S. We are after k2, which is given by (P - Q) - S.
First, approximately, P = 14.2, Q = 16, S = 13.6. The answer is -15.4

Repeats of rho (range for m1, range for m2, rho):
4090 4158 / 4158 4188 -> 69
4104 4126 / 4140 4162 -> 23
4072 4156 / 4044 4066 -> 87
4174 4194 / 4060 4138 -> 19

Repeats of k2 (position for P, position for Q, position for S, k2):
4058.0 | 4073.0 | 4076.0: -13.5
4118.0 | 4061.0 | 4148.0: -12.9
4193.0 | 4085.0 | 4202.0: -15.3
